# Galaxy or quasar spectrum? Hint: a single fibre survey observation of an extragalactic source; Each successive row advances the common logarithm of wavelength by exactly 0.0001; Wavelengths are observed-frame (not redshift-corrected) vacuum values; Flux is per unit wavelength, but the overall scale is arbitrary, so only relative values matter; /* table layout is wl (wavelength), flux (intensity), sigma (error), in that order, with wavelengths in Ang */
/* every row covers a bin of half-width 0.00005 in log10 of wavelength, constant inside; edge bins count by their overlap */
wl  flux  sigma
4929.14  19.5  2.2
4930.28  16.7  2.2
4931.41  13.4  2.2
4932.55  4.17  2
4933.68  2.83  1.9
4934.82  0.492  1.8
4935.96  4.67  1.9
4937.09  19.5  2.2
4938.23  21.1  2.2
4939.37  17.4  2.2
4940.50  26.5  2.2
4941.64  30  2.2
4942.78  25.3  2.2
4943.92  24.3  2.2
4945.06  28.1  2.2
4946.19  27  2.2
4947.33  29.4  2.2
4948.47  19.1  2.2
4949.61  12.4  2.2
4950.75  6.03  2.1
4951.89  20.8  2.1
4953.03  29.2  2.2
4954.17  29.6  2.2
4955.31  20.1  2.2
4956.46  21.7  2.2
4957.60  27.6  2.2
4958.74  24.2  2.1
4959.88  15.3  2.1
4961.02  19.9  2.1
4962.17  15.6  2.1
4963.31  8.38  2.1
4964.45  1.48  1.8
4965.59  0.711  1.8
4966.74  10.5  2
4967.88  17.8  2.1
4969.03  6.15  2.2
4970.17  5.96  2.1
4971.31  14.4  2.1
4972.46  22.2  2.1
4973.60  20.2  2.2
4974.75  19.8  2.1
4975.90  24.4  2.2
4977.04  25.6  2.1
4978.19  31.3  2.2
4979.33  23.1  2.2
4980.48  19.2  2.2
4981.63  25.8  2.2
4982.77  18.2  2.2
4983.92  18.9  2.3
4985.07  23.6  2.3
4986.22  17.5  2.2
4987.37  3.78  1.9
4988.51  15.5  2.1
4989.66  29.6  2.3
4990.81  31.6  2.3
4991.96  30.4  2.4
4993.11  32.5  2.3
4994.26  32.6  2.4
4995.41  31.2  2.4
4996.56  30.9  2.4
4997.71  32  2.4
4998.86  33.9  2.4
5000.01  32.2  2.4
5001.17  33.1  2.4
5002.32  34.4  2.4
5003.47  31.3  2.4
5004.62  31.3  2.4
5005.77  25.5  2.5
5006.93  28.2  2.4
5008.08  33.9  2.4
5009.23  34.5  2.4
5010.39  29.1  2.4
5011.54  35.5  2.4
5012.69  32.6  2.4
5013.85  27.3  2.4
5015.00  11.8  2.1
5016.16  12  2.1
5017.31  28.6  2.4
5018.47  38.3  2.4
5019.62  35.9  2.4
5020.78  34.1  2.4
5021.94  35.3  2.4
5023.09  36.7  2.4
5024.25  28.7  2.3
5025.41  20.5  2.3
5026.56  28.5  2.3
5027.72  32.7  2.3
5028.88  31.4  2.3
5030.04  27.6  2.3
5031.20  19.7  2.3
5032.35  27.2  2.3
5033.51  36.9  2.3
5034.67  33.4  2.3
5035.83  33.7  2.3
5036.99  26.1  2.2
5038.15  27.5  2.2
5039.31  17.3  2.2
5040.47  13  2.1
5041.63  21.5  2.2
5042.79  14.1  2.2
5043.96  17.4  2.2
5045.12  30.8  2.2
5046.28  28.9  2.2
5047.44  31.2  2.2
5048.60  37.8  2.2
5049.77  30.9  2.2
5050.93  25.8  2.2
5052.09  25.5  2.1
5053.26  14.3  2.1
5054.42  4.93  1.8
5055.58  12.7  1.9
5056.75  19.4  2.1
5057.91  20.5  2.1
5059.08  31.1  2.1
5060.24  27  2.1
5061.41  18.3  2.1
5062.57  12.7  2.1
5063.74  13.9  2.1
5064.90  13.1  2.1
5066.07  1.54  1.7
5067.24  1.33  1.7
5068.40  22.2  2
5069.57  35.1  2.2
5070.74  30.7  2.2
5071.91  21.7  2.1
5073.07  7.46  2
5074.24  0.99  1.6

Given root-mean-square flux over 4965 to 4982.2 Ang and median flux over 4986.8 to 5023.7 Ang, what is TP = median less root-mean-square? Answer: 12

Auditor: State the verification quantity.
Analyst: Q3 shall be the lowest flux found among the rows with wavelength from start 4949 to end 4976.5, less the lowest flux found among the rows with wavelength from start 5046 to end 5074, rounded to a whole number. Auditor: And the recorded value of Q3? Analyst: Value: -1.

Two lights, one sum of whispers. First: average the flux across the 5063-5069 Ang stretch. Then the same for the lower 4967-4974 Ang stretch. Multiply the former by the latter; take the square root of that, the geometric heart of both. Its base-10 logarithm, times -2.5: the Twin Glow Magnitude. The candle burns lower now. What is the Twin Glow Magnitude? -2.72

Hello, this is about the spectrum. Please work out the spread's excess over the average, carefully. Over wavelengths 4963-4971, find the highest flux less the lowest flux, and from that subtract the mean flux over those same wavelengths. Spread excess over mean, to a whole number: 10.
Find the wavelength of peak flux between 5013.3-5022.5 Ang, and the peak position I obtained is 5018.47 Ang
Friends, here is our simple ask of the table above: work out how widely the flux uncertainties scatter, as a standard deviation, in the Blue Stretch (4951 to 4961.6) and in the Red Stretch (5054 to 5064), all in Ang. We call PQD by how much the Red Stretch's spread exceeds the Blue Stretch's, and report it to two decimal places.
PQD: 0.06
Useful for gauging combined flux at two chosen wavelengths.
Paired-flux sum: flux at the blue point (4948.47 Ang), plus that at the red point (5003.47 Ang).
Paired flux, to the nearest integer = 50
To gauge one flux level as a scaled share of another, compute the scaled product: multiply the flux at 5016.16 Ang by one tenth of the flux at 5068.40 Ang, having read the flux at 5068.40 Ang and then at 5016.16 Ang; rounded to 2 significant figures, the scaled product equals 27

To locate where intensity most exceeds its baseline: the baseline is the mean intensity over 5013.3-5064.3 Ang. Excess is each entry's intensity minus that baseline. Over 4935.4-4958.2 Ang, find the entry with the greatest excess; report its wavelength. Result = 4941.64 Ang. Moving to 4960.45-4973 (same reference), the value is 4972.46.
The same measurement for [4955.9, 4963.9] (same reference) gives 4957.60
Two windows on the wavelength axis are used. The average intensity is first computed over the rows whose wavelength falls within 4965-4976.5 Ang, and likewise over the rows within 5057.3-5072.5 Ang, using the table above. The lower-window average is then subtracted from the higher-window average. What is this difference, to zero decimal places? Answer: 5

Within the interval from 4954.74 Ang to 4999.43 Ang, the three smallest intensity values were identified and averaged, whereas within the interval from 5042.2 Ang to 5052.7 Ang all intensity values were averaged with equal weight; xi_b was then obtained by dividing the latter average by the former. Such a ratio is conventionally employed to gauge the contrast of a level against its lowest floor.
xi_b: 14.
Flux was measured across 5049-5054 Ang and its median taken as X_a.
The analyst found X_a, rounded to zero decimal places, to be 26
